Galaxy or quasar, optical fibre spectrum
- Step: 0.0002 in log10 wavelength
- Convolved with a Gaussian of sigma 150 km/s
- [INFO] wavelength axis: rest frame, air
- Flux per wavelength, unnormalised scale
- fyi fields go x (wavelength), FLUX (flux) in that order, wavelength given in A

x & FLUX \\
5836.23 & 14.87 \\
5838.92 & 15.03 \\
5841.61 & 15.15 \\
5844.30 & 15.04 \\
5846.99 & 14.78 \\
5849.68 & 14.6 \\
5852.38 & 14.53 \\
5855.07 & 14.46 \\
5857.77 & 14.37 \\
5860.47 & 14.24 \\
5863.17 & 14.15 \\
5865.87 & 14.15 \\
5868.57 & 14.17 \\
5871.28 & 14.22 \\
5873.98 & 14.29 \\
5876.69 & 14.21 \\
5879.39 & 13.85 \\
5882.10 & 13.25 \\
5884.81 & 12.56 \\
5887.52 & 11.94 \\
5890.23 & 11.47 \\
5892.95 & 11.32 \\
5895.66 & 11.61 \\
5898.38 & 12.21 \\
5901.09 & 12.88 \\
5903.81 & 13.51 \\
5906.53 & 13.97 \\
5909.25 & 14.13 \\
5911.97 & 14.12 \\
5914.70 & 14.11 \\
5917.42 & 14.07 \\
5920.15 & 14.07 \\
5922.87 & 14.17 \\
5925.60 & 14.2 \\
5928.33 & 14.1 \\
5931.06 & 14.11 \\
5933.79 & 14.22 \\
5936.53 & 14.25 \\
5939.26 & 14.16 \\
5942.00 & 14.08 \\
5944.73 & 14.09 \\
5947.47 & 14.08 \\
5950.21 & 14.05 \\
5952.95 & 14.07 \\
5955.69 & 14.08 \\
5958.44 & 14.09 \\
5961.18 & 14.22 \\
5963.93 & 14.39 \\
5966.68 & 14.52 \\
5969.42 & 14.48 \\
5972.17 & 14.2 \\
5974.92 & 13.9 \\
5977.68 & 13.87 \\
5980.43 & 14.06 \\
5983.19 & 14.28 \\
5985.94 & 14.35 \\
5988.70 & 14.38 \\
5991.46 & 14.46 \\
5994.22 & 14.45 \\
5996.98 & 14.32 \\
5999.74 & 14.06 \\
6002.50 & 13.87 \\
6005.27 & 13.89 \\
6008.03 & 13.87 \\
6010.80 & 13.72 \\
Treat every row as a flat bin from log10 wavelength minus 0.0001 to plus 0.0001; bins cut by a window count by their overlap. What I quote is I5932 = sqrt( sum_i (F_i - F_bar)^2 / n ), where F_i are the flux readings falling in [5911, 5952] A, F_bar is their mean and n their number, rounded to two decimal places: 0.06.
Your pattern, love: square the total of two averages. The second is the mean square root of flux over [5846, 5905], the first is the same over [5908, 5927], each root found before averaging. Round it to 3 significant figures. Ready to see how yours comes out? 55.2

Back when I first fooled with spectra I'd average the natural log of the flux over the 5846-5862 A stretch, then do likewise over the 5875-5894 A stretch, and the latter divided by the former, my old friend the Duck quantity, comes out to 0.95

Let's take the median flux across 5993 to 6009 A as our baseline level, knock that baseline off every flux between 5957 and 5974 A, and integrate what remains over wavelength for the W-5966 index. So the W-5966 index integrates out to 5.6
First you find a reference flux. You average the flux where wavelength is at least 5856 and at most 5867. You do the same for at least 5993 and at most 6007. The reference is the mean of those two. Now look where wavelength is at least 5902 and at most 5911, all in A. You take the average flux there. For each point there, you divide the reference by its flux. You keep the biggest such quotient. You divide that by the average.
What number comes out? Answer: 0.076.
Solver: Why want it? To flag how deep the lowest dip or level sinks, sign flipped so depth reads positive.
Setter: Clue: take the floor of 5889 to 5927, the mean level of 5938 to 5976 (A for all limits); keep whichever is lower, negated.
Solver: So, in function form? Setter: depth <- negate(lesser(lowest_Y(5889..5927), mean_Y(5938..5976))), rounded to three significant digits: -11.3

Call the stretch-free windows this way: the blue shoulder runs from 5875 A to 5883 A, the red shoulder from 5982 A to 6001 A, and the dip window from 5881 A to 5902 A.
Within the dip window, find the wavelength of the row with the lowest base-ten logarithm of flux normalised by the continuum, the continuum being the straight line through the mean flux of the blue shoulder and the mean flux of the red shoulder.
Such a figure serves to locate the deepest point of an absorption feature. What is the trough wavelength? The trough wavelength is 5892.95 A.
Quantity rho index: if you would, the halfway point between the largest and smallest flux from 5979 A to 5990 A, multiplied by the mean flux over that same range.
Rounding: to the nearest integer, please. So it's 203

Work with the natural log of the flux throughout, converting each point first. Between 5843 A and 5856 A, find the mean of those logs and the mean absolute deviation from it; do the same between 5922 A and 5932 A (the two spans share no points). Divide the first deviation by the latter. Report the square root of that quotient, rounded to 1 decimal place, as 2.1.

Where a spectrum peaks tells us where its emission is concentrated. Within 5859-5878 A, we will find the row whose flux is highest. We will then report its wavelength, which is 5873.98 A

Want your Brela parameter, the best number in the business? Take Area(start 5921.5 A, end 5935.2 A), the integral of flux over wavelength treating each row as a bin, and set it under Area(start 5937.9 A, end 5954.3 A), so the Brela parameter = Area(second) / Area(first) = 1.2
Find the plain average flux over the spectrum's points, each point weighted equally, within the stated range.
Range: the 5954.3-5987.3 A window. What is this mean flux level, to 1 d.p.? 14.2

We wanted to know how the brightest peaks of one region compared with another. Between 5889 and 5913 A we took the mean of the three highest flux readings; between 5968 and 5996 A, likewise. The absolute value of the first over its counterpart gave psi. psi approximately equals 0.97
